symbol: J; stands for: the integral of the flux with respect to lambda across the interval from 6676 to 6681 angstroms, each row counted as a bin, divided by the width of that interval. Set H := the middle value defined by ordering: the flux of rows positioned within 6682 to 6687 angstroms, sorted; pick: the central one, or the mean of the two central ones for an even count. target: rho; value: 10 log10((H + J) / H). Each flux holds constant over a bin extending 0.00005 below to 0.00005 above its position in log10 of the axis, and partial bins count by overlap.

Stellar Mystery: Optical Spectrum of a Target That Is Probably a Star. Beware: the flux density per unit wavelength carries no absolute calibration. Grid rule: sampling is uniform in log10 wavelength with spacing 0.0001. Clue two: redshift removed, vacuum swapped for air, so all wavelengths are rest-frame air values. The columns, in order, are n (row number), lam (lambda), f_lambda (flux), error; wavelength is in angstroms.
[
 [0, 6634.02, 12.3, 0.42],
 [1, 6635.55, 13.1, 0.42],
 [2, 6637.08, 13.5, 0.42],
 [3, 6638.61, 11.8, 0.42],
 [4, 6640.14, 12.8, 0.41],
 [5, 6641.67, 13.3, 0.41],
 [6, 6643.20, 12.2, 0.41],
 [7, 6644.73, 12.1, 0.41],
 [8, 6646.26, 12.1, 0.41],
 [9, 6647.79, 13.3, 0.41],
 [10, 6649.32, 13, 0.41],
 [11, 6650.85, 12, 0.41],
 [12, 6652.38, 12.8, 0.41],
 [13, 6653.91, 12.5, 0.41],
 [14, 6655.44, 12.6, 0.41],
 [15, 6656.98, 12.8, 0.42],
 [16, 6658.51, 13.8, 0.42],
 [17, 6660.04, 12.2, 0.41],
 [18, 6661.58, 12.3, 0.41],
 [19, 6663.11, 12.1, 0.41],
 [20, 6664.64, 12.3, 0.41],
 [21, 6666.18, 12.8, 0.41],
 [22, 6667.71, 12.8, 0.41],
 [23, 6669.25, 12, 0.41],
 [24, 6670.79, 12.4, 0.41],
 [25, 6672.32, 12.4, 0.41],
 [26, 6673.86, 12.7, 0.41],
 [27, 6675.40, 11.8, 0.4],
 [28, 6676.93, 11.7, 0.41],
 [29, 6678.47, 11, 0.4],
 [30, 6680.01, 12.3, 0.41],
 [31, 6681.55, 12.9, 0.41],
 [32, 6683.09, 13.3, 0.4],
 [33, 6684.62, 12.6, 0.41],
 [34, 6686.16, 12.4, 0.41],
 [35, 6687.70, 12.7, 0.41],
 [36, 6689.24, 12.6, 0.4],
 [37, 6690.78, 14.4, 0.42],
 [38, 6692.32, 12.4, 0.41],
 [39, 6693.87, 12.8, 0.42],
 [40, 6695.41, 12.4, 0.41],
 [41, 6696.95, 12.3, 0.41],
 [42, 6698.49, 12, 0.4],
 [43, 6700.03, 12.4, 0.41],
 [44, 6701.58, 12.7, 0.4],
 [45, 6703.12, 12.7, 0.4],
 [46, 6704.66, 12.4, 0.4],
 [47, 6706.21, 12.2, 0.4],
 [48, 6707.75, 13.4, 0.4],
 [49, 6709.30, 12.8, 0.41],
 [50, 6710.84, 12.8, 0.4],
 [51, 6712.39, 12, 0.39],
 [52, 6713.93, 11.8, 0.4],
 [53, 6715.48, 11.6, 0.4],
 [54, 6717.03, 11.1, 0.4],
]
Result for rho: 2.86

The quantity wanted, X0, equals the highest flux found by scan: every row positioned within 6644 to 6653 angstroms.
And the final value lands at 13.3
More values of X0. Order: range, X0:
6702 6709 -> 13.4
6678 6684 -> 13.3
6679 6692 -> 14.4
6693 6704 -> 12.8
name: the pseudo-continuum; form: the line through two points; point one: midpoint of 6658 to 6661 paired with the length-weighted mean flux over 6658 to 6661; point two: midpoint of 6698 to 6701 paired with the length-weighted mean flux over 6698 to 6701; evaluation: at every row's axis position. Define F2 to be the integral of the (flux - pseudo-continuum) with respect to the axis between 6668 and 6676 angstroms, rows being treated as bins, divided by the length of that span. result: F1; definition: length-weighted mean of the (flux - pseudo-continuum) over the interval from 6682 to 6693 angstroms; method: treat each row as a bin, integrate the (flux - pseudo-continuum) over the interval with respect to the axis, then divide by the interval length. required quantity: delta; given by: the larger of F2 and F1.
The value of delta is 0.5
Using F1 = 0.5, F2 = -0.37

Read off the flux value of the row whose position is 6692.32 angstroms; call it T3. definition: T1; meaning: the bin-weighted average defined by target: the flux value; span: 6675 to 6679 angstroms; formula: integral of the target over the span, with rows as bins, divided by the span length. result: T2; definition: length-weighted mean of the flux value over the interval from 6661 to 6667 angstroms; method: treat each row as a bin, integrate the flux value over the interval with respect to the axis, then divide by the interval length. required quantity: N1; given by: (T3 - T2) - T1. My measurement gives -11.5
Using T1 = 11.5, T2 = 12.4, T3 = 12.4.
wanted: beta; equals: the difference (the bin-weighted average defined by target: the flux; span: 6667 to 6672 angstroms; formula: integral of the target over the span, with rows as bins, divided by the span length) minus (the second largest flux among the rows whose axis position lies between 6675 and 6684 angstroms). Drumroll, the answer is -0.5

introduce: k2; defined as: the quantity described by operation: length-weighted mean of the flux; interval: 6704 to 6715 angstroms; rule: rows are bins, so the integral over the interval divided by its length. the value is 12.5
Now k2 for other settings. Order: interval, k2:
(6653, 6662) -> 12.7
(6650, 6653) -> 12.4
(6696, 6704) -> 12.4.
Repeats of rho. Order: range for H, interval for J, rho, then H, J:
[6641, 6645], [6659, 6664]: 3.03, 12.2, 12.3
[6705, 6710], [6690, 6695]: 3.07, 12.8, 13.1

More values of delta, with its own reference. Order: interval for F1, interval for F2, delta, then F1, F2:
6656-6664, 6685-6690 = 0.1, -0.2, 0.14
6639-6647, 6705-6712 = 0.6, -0.7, 0.64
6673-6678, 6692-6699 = 0.1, -0.6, 0.10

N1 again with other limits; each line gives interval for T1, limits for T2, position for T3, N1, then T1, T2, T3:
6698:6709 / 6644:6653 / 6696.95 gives -12.8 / 12.6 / 12.6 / 12.3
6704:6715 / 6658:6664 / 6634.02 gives -12.7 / 12.5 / 12.6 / 12.3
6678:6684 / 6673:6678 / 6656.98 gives -11.7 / 12.5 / 12.0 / 12.8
